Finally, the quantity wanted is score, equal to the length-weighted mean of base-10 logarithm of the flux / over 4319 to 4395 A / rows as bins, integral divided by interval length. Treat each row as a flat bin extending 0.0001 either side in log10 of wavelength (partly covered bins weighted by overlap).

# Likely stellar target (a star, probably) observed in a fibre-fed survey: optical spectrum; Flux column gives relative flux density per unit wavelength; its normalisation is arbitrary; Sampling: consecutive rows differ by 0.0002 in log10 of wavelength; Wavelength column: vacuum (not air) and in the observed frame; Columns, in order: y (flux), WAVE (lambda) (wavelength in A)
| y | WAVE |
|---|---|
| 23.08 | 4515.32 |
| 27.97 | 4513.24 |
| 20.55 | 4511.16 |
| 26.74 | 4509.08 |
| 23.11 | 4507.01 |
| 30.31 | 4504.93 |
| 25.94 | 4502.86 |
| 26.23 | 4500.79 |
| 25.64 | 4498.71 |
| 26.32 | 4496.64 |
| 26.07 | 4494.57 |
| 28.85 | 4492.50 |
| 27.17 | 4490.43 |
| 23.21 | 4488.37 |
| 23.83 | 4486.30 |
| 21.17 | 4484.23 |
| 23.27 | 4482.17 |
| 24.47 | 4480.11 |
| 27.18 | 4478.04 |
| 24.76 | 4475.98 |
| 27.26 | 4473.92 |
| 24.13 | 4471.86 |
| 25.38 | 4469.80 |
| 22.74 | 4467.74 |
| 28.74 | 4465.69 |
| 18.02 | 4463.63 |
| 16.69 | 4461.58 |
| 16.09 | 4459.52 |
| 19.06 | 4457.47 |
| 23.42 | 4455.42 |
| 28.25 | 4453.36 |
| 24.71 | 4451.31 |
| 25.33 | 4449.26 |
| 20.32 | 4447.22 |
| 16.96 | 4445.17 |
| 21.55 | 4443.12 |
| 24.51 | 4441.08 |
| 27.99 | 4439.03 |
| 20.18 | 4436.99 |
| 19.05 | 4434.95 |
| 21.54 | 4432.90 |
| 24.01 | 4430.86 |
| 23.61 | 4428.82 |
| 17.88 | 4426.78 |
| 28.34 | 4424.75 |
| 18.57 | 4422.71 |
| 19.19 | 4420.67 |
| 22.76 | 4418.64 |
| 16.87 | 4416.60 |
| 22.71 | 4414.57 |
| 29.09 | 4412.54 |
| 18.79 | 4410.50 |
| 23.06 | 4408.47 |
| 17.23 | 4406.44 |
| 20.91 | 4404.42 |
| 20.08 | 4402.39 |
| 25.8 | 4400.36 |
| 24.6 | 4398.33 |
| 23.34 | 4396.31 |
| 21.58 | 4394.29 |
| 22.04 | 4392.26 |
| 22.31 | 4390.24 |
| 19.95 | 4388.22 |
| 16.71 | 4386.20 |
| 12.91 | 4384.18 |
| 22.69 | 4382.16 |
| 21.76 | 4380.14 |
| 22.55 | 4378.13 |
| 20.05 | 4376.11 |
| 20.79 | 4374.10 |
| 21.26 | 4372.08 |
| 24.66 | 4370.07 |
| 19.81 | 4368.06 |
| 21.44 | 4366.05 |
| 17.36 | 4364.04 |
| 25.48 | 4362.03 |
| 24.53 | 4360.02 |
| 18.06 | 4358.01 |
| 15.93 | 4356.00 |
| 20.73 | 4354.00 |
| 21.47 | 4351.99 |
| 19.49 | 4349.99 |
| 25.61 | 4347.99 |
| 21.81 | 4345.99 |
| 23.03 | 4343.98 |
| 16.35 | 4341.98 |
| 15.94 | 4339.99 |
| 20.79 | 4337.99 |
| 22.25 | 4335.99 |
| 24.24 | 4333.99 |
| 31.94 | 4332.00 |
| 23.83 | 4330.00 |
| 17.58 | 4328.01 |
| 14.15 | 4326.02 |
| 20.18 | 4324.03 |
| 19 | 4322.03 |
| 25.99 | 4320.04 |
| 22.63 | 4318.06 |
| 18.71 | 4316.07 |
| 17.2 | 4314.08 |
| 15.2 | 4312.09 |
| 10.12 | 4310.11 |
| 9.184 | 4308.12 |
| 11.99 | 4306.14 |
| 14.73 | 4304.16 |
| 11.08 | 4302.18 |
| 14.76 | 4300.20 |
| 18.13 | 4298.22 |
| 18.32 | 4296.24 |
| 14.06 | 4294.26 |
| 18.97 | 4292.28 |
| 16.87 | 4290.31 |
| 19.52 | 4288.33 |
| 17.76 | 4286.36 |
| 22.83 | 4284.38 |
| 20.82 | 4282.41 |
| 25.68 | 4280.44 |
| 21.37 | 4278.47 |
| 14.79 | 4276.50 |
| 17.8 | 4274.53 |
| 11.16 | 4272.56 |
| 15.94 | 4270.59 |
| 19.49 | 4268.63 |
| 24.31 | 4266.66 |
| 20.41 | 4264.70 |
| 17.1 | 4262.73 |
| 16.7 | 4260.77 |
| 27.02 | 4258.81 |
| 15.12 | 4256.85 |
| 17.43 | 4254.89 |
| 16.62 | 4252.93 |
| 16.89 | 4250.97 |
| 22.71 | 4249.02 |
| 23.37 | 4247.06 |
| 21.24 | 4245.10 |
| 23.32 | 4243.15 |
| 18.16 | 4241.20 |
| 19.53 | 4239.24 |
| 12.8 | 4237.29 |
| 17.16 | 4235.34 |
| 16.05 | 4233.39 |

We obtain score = 1.31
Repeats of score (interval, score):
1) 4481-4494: 1.39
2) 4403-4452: 1.33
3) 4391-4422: 1.33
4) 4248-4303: 1.25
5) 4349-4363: 1.31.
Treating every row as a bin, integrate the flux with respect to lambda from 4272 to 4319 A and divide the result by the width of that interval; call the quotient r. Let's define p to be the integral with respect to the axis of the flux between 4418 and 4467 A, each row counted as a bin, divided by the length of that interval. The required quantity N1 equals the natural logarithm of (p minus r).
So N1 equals 1.6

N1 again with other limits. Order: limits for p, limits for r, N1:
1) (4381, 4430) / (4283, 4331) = 1.4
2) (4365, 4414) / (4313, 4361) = -0.6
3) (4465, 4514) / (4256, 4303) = 2.0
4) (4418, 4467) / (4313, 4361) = 0.1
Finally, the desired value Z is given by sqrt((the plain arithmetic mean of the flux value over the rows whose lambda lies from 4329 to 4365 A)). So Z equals 4.65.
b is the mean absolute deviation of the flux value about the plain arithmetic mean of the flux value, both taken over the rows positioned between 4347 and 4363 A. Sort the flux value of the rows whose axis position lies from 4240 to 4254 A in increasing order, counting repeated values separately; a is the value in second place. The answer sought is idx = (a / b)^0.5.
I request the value 2.4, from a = 16.89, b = 2.86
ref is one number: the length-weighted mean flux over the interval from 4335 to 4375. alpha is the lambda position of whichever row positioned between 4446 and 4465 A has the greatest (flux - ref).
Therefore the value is 4453.36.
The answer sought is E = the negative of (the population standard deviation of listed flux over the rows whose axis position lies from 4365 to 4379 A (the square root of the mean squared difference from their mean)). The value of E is -1.5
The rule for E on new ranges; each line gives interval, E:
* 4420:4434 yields -3.5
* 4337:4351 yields -3.2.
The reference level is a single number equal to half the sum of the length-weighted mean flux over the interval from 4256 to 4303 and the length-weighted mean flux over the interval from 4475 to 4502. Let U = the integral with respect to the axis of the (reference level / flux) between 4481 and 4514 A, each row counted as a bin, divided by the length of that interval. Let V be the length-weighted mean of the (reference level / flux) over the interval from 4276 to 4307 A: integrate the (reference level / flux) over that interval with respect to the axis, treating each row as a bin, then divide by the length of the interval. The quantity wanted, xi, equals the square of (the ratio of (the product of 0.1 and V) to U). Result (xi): 0.022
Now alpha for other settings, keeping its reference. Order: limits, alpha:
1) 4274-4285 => 4280.44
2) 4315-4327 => 4320.04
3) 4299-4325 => 4320.04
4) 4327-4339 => 4332.00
